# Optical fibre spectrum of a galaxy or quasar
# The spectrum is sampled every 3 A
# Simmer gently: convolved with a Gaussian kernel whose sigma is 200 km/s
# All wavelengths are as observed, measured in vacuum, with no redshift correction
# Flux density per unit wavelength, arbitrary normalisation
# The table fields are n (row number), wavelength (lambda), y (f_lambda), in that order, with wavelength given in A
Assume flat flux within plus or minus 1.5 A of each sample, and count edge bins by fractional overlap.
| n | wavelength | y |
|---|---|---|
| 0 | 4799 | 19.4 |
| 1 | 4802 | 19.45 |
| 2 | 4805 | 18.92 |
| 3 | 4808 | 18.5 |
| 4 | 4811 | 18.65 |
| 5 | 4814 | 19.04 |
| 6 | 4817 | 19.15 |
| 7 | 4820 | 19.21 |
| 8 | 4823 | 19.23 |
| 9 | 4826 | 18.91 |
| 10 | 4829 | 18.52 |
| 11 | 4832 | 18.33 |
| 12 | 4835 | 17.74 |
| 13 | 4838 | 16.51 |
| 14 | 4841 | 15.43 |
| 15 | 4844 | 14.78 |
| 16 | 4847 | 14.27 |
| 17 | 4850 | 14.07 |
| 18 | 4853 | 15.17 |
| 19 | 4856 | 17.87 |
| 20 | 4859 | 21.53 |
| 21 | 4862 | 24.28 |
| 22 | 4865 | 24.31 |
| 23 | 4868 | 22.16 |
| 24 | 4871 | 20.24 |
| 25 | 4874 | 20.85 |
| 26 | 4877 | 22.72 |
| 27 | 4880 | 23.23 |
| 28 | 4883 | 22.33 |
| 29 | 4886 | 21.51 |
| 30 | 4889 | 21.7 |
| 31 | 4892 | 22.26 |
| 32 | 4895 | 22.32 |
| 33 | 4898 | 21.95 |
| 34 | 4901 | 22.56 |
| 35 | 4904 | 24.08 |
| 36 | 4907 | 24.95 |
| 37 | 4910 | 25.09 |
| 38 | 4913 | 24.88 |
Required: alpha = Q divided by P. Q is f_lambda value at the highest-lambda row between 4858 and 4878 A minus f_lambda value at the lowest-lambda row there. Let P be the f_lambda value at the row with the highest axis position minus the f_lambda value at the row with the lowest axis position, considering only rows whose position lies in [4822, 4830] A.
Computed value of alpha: -1.7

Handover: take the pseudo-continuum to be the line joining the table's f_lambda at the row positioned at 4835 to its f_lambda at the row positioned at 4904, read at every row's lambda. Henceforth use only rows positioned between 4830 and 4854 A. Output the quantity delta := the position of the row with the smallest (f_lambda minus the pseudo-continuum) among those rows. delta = 4850 A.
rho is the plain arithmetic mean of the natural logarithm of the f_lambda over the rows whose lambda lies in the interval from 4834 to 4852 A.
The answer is 2.74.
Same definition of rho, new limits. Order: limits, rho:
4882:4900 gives 3.09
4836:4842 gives 2.77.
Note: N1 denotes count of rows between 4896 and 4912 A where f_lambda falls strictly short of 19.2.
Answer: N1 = 0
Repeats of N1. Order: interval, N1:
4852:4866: 2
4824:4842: 6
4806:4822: 4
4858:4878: 0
